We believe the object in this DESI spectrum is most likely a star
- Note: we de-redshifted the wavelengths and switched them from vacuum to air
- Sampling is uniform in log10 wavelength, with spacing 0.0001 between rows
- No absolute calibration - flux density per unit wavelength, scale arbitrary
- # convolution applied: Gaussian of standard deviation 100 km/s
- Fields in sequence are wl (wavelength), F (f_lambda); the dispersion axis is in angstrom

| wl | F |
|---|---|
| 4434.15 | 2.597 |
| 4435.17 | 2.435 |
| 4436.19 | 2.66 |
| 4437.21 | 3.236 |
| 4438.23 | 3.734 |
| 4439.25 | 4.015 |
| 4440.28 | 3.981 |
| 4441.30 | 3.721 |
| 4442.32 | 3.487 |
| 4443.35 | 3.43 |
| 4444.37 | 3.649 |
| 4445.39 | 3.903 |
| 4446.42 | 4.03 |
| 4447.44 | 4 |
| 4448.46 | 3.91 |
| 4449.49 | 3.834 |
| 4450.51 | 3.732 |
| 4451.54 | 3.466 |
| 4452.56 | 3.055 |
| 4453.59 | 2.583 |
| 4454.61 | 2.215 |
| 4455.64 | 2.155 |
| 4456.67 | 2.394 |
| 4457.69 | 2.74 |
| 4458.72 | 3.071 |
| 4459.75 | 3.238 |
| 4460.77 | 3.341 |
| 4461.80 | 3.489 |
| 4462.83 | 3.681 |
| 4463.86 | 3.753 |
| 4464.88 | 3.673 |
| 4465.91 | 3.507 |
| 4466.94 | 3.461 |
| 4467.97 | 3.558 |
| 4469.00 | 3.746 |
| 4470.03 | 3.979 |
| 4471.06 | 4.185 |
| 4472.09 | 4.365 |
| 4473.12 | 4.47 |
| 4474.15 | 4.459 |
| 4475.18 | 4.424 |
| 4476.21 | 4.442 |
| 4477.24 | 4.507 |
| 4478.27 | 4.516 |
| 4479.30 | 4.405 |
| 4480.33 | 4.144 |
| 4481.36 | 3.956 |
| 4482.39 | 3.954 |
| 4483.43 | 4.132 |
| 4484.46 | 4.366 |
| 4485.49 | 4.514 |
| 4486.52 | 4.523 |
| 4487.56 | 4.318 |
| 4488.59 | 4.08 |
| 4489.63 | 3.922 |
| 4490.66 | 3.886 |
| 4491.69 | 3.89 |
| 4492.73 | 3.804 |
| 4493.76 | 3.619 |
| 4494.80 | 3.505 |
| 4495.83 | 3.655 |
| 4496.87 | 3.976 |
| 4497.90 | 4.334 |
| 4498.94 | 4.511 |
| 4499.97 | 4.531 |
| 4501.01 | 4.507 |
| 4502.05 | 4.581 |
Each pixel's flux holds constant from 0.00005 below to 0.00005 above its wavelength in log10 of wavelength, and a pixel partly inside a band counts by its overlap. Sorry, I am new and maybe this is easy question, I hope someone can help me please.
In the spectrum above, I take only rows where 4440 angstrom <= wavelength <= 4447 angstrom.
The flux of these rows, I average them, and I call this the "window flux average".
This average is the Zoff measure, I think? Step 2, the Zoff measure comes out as 3.74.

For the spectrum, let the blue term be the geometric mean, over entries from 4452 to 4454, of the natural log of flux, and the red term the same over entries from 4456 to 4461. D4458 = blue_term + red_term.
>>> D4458 2.10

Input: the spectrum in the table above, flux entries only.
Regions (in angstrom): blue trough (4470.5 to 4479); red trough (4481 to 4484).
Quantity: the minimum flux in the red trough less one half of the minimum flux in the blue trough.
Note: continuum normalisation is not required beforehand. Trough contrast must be 1.86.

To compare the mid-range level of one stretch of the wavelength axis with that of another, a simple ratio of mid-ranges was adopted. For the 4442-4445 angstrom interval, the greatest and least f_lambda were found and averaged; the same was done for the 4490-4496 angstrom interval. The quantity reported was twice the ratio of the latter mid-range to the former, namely 2.1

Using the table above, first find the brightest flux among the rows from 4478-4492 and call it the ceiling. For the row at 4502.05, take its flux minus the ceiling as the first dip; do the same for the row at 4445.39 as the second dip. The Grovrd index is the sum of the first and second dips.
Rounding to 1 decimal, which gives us -0.6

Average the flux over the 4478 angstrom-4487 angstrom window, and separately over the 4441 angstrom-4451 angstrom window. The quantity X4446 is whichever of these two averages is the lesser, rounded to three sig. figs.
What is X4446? 3.77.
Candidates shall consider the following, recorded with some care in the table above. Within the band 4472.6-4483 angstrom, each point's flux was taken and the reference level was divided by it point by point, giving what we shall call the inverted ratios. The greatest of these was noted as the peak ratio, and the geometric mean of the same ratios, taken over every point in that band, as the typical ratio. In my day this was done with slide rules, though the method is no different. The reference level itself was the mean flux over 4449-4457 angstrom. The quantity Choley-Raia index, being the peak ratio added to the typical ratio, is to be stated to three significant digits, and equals 1.42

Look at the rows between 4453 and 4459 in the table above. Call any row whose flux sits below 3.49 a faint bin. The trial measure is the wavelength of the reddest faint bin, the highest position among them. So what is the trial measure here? 4458.72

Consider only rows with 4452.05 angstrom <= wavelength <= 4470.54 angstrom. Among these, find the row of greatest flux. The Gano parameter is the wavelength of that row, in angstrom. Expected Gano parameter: 4470.03 angstrom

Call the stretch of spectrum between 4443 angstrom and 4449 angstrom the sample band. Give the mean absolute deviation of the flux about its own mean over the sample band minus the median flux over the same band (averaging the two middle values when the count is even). -3.7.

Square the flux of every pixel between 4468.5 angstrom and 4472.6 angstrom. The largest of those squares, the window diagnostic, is 19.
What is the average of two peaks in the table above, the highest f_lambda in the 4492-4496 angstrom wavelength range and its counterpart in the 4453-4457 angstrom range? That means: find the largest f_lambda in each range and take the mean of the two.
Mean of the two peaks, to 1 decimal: 3.2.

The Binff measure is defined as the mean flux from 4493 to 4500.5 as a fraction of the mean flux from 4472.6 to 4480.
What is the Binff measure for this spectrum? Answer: 0.90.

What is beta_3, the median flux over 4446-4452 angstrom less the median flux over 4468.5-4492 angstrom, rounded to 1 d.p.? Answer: -0.4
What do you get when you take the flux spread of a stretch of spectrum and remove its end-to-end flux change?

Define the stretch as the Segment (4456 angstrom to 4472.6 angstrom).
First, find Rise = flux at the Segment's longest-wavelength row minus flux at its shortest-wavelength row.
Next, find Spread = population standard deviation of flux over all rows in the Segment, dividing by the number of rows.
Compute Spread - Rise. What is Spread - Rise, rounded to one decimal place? -1.5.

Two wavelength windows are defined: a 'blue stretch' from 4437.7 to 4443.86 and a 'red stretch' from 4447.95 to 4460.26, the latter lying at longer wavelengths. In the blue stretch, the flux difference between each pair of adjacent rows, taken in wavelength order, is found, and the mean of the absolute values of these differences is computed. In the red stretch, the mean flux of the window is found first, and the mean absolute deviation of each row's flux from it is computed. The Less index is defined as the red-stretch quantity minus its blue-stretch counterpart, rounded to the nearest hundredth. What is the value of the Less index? 0.34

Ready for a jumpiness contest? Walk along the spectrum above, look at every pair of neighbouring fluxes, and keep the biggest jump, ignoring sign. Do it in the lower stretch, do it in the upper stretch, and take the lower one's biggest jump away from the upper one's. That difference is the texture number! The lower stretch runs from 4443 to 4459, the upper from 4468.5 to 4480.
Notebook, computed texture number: -0.24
